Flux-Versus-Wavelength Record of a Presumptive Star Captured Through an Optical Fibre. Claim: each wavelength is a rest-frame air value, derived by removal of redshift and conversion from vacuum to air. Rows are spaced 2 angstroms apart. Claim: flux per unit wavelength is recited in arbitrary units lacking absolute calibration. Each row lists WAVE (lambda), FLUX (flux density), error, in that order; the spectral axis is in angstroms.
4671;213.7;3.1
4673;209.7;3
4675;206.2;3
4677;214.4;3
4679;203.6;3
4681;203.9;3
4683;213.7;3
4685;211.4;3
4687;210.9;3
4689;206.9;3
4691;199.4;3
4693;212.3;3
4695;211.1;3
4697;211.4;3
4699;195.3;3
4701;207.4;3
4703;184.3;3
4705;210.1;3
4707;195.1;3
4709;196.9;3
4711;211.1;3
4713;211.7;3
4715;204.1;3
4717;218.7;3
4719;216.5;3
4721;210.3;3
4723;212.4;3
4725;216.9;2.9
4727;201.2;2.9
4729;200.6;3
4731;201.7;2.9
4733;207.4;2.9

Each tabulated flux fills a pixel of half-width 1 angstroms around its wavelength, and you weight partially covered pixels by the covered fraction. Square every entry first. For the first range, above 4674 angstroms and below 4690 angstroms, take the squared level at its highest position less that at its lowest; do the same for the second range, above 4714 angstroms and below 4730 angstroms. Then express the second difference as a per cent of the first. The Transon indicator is -490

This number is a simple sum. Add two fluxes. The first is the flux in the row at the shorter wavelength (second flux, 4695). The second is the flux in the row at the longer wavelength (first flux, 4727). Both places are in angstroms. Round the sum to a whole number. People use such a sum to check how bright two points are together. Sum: 412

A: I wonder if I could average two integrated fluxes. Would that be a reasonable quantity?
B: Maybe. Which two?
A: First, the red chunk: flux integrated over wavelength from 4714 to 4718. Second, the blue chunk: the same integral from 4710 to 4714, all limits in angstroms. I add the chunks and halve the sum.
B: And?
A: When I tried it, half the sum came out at 846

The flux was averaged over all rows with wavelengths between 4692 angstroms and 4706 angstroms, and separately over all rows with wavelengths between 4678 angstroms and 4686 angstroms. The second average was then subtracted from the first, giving -4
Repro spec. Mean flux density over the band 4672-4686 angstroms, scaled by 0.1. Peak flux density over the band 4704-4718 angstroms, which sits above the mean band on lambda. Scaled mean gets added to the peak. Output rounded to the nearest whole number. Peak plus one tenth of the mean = 240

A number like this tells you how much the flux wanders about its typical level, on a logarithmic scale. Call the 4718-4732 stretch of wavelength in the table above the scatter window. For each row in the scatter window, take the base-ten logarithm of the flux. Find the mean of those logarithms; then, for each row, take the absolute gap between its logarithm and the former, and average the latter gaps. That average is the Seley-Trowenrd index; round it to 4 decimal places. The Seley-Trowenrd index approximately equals 0.0132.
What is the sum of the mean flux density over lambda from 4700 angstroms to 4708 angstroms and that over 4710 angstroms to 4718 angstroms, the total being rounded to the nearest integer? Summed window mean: 411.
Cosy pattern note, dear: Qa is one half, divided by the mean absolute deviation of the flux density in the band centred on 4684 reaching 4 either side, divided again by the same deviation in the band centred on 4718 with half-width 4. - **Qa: 0.032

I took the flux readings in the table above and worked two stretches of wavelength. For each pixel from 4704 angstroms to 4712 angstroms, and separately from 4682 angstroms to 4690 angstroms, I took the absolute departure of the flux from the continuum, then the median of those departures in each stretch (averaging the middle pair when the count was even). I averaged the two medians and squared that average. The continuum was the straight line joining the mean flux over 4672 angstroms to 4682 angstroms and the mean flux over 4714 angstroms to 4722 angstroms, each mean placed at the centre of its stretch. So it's 25.6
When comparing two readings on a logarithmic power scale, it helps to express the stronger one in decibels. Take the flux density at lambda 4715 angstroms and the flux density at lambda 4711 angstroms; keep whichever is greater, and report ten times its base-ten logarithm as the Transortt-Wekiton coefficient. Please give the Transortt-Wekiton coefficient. 23.2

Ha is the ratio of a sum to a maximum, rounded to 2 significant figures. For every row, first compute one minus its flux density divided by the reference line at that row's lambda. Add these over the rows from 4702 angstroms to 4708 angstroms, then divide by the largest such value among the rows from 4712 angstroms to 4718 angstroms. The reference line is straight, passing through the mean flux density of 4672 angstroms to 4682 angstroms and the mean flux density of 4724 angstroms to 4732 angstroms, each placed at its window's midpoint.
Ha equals 18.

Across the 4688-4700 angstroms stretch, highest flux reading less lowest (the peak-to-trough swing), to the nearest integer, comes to 17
